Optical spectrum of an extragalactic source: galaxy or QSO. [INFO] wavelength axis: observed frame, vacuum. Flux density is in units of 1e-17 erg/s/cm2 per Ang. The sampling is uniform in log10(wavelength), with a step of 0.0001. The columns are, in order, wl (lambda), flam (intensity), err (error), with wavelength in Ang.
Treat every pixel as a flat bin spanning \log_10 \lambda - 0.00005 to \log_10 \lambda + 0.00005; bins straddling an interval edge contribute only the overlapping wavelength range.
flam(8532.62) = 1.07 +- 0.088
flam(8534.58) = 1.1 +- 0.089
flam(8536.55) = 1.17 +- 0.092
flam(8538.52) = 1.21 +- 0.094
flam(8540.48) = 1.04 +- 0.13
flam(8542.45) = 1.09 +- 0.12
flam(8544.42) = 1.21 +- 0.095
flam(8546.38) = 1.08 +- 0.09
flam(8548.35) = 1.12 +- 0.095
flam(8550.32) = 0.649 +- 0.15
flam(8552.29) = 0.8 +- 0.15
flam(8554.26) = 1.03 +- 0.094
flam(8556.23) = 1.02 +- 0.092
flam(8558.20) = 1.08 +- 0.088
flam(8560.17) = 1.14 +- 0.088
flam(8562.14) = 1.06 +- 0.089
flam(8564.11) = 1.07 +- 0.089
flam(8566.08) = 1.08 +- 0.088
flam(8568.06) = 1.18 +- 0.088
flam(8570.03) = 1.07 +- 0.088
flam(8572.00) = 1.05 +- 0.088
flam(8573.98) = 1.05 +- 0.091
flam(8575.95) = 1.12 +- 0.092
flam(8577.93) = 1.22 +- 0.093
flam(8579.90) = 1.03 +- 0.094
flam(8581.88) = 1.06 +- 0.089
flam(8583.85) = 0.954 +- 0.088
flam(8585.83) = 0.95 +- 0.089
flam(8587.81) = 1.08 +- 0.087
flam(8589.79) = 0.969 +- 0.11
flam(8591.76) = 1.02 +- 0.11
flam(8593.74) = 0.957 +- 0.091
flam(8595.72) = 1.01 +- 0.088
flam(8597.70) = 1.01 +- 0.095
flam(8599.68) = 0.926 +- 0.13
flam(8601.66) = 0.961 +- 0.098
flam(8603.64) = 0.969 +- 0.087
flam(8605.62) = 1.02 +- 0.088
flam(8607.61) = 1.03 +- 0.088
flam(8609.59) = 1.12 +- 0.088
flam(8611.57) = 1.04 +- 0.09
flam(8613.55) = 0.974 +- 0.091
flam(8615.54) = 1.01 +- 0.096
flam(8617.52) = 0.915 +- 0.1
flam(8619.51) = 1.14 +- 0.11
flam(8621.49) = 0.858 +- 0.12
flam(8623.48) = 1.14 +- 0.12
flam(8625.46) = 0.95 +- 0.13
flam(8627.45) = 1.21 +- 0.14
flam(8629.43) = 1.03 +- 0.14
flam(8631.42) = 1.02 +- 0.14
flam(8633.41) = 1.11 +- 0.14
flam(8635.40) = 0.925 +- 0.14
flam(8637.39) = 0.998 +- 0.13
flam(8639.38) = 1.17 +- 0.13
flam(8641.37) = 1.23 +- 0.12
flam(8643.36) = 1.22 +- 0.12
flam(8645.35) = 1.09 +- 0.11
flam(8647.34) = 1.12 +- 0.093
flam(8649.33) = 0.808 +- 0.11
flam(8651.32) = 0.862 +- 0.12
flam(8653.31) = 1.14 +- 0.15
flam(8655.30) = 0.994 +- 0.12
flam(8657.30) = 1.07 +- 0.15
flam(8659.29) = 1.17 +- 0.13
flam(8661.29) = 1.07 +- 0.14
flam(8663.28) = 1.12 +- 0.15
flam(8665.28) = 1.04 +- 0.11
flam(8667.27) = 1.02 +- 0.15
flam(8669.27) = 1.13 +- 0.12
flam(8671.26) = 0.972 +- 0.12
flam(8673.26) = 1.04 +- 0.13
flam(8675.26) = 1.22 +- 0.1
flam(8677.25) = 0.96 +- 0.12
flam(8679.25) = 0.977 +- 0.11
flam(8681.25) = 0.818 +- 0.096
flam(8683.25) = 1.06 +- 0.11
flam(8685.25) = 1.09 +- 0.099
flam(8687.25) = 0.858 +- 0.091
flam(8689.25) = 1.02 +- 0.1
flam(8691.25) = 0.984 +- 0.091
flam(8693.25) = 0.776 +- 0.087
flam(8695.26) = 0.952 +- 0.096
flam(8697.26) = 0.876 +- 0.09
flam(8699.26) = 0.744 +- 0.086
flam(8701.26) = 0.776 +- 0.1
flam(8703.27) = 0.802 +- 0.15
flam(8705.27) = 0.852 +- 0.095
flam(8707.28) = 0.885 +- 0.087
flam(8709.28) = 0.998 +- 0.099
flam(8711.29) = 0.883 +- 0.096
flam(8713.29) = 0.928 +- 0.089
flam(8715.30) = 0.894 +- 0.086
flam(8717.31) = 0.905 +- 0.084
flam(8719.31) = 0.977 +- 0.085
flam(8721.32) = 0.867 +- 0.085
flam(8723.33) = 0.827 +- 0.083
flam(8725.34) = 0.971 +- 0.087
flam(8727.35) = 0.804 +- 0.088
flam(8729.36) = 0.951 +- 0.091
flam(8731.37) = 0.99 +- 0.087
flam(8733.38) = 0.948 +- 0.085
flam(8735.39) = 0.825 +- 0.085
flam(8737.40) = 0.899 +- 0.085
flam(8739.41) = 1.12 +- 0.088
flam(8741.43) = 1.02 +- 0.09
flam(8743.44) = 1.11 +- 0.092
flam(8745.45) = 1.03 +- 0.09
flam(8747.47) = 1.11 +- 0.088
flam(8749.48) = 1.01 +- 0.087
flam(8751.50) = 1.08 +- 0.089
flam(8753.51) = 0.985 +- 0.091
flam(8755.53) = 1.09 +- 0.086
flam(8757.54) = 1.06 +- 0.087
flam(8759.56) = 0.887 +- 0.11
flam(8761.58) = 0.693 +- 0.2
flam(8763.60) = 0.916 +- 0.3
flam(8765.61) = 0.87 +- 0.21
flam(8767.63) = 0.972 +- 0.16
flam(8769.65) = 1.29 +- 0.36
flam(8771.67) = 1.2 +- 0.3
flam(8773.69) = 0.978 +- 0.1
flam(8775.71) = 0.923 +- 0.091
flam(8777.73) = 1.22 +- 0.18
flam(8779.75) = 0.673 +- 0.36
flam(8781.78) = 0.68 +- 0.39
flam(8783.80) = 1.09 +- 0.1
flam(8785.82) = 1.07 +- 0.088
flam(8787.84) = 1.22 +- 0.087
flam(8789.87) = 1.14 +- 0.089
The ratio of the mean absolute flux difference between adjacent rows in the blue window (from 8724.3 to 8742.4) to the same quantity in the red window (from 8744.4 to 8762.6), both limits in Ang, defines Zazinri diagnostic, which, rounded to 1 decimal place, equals 1.1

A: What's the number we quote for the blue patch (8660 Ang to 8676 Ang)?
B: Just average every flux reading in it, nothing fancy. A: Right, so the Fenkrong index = 1.08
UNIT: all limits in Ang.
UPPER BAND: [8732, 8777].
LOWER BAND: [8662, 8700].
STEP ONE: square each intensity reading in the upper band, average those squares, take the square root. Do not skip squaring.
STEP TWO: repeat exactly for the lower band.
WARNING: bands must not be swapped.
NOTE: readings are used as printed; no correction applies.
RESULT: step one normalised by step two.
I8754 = 1.02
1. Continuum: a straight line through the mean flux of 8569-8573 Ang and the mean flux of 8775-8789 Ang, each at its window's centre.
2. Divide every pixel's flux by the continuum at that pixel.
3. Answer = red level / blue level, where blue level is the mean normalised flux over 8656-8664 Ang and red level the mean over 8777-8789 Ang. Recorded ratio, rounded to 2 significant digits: 0.94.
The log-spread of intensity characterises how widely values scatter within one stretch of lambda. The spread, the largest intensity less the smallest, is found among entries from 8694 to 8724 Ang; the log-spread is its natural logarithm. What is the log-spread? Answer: -1.4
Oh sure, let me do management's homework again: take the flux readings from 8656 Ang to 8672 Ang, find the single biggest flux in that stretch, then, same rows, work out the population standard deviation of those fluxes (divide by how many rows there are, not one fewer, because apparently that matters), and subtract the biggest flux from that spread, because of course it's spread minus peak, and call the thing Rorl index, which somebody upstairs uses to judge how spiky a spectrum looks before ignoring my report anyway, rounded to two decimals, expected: -1.11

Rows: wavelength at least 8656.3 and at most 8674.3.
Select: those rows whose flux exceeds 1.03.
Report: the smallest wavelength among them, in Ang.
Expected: 8657.30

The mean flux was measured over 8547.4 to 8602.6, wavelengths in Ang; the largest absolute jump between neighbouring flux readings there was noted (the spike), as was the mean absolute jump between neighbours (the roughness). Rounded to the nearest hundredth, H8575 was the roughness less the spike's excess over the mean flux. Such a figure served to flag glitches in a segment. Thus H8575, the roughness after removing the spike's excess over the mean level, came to 0.64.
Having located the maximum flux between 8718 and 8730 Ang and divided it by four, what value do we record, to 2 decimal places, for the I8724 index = 0.24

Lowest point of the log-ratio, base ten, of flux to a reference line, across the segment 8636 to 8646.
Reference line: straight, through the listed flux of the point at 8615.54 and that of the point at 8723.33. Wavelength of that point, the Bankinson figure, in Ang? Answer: 8637.39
